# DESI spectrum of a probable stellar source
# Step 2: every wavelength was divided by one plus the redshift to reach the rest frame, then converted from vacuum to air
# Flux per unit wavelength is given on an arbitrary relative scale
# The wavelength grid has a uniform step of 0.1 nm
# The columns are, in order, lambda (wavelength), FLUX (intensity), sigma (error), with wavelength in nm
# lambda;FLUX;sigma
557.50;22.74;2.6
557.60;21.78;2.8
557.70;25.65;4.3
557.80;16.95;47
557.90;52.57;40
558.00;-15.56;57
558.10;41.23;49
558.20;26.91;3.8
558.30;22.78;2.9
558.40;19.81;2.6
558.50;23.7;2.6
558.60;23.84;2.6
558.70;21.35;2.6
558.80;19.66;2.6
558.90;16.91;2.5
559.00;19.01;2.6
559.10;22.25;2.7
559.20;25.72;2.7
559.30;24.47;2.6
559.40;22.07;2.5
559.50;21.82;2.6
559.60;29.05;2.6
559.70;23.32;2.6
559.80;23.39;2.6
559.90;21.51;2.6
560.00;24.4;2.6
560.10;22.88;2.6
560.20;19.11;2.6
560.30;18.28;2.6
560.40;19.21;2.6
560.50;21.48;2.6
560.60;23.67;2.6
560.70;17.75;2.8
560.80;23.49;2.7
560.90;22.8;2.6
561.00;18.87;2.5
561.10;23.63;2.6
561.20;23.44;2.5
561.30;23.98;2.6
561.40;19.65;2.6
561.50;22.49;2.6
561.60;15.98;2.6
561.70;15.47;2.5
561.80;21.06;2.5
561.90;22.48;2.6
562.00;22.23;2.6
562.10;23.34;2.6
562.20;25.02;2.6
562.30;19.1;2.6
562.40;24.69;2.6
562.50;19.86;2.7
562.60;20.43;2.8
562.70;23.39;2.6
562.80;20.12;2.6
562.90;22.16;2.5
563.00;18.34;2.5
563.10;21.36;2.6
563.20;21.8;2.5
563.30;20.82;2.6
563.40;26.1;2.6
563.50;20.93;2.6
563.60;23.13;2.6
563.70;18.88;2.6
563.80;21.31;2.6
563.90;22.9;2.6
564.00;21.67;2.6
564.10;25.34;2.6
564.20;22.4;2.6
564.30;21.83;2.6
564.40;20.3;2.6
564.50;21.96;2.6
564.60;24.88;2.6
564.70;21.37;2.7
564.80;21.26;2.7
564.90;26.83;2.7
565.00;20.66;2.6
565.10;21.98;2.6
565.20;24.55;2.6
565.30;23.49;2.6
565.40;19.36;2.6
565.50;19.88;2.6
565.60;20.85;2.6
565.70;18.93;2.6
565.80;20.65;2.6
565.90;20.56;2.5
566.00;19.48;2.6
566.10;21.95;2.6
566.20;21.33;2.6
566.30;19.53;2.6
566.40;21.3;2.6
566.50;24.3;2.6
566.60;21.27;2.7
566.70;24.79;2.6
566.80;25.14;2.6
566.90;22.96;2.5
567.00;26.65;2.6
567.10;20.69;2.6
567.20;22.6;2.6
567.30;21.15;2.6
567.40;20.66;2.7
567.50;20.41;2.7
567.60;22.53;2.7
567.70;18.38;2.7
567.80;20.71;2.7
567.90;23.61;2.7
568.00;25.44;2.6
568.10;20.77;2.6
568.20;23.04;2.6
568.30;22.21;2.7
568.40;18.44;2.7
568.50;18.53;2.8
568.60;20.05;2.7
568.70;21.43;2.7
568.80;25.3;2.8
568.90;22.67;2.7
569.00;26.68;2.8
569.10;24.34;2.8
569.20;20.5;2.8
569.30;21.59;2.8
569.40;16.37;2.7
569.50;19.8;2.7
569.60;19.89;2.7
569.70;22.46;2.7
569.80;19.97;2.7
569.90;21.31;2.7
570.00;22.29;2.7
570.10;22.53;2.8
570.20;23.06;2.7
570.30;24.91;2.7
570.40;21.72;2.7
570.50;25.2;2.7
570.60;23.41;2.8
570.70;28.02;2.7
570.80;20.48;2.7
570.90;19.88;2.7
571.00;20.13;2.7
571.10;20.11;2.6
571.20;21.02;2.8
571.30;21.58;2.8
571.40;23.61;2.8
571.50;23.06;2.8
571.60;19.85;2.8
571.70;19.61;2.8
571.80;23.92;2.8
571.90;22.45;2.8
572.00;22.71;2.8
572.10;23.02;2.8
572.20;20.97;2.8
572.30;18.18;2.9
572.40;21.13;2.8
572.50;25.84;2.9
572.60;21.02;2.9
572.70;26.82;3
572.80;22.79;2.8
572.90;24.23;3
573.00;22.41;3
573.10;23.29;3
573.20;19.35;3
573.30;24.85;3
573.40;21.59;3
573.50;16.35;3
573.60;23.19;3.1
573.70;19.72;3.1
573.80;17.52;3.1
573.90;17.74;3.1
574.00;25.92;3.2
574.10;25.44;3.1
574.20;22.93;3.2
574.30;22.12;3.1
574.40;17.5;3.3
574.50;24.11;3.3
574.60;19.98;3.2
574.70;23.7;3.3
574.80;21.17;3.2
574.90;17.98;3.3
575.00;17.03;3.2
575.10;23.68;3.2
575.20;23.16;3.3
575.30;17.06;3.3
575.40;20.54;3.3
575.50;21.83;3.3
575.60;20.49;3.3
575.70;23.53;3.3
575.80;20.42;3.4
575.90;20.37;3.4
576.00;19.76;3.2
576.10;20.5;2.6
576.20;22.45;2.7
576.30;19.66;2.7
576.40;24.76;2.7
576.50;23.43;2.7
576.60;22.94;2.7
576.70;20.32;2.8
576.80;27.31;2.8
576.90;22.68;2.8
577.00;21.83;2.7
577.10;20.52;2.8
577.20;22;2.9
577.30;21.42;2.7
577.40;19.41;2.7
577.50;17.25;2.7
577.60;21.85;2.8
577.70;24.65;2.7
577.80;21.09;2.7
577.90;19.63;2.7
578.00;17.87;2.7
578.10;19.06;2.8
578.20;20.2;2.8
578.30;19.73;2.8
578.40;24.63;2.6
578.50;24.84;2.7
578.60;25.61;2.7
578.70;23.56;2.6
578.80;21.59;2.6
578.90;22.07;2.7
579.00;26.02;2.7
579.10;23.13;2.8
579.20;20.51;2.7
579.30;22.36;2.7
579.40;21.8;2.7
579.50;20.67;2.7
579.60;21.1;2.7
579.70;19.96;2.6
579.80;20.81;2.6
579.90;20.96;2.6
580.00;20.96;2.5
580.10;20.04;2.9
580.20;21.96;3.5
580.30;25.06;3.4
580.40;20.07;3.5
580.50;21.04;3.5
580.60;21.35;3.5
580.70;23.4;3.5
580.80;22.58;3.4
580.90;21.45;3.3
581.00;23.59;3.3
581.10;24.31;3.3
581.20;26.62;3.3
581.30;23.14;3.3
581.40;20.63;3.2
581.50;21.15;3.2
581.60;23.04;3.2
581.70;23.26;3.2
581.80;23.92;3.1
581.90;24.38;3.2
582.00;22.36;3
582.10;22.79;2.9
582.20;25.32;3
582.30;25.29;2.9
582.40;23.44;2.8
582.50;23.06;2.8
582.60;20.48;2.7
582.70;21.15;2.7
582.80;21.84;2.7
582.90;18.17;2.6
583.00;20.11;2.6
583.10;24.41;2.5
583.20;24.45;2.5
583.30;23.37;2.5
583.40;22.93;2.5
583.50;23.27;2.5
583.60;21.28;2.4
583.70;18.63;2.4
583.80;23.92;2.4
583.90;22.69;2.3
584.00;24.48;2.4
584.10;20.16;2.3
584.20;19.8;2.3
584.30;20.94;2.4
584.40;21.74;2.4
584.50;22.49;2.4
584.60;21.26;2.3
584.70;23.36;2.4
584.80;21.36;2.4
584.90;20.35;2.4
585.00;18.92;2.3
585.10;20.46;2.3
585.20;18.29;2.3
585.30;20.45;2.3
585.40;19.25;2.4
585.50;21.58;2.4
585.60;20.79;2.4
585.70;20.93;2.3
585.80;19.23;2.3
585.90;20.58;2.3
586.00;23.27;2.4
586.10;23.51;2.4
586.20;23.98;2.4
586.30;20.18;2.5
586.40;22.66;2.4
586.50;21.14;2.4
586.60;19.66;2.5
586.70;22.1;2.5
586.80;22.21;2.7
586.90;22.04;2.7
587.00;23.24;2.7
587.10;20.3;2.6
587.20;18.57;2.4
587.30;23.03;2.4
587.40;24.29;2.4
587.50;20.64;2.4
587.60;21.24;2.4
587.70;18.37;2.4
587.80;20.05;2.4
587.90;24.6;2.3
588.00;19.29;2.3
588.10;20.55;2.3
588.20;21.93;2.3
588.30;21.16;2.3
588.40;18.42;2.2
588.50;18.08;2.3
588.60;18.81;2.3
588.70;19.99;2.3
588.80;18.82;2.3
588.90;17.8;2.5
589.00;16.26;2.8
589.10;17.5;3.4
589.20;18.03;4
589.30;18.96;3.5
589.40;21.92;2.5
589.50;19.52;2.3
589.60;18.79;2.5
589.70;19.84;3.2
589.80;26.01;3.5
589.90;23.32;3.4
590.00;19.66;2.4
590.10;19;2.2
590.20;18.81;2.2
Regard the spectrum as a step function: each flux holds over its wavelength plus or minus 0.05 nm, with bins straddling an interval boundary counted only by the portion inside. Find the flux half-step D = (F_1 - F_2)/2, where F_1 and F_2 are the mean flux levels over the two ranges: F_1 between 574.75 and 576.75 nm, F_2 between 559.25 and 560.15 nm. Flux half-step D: -1.3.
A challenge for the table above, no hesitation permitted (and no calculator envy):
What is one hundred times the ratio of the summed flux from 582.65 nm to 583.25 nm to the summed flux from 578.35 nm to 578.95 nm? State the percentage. 91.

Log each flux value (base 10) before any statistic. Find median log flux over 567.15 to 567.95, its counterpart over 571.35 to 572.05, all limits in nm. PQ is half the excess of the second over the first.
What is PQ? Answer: 0.02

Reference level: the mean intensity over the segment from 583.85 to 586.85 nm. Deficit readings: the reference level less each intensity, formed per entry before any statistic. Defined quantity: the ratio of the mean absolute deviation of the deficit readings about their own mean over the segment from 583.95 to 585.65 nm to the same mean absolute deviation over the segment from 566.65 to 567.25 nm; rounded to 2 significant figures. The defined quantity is 0.67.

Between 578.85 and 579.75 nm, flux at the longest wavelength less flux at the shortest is -2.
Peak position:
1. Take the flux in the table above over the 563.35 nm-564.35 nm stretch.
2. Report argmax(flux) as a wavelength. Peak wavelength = 563.40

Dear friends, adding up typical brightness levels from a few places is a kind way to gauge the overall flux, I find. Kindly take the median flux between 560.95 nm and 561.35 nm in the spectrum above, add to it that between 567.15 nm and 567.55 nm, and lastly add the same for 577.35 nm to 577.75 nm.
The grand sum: 65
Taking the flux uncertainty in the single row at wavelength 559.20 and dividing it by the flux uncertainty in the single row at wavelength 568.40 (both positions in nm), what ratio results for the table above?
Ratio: 1.00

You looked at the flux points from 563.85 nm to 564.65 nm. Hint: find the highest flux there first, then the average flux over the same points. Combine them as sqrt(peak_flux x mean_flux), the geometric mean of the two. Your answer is 24.0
